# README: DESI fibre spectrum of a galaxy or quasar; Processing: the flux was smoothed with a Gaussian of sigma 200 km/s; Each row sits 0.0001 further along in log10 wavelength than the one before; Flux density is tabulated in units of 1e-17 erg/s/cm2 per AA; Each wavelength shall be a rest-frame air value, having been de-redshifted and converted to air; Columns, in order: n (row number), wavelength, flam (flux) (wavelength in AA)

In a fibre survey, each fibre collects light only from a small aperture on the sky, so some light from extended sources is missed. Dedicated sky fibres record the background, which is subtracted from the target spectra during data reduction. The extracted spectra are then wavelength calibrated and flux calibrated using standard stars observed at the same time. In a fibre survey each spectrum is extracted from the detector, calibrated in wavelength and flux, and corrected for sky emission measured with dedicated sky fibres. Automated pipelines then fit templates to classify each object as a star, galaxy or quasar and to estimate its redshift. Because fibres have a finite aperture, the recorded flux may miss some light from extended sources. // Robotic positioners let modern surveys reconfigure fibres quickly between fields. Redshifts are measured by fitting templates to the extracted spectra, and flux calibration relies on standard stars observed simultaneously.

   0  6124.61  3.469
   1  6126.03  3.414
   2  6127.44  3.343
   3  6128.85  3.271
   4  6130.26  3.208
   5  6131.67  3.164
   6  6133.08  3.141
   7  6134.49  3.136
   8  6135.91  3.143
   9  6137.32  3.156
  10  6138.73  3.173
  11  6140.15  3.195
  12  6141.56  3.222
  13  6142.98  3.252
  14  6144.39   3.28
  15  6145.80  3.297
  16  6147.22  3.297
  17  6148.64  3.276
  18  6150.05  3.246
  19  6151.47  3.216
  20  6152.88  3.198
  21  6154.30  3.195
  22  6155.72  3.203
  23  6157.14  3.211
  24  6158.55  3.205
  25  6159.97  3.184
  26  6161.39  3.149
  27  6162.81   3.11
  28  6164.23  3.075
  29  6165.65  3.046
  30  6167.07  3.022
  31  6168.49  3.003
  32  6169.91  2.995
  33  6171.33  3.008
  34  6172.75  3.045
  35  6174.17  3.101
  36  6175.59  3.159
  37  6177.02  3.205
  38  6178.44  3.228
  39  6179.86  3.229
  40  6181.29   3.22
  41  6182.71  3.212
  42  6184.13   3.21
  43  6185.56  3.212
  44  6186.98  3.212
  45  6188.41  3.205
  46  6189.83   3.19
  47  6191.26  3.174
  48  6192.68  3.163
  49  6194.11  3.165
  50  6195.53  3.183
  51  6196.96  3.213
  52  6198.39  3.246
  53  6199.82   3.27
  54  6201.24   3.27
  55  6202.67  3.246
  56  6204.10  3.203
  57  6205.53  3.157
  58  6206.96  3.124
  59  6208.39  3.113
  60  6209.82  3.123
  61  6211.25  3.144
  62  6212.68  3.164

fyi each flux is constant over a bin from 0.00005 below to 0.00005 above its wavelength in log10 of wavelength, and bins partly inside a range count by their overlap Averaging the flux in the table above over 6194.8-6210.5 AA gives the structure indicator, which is 3.20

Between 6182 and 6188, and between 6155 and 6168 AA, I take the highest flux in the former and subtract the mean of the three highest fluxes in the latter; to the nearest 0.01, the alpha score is 0.01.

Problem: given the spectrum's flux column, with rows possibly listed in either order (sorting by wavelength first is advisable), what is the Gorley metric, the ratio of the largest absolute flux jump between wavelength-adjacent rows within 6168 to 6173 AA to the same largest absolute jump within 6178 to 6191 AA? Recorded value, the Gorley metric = 2.5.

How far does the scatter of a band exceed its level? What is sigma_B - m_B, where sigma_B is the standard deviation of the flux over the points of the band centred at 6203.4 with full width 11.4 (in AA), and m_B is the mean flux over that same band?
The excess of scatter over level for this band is -3.14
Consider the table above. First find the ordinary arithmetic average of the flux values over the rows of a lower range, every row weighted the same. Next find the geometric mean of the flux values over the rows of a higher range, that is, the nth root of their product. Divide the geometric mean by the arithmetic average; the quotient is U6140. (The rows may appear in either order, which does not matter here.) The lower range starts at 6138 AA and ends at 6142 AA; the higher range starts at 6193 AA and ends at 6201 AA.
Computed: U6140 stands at 1.006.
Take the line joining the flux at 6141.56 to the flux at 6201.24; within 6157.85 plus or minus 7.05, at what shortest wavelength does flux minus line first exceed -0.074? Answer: 6151.47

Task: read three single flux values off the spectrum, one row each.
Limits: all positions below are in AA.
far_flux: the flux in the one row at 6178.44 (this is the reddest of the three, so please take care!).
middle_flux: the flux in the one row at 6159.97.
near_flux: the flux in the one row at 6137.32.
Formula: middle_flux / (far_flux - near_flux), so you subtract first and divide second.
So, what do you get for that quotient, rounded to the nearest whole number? 44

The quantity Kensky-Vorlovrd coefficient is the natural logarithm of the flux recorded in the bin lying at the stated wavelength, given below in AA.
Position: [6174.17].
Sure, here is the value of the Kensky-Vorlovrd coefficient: 1.13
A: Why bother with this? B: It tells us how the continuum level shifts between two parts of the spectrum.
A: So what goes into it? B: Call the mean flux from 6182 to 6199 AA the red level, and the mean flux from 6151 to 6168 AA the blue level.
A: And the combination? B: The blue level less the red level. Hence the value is -0.05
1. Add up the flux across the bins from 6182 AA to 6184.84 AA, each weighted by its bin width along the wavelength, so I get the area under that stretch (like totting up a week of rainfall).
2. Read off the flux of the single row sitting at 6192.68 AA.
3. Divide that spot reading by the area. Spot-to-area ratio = 0.346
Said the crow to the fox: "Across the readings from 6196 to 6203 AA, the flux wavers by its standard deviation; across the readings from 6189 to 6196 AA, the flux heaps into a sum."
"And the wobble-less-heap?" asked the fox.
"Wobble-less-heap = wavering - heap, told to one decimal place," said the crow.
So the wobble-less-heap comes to -15.9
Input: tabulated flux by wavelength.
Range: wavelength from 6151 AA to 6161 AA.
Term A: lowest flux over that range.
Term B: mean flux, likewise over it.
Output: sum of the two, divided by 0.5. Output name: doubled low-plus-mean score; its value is 12.8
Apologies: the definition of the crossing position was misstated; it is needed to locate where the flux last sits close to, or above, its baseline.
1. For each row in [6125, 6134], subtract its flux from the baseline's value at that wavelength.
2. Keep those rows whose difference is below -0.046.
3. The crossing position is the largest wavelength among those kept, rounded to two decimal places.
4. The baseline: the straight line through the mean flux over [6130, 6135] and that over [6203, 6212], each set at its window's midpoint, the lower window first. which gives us 6128.85 AA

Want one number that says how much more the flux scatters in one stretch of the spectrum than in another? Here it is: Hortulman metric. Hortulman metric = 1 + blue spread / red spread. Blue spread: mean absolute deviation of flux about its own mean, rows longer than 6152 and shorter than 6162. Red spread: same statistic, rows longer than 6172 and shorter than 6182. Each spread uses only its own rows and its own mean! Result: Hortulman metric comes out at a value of 1.3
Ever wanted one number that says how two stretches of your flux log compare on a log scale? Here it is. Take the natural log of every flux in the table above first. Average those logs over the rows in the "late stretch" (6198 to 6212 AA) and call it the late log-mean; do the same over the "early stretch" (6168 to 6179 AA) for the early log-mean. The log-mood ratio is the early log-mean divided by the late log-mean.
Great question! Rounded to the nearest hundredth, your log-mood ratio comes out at 0.97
